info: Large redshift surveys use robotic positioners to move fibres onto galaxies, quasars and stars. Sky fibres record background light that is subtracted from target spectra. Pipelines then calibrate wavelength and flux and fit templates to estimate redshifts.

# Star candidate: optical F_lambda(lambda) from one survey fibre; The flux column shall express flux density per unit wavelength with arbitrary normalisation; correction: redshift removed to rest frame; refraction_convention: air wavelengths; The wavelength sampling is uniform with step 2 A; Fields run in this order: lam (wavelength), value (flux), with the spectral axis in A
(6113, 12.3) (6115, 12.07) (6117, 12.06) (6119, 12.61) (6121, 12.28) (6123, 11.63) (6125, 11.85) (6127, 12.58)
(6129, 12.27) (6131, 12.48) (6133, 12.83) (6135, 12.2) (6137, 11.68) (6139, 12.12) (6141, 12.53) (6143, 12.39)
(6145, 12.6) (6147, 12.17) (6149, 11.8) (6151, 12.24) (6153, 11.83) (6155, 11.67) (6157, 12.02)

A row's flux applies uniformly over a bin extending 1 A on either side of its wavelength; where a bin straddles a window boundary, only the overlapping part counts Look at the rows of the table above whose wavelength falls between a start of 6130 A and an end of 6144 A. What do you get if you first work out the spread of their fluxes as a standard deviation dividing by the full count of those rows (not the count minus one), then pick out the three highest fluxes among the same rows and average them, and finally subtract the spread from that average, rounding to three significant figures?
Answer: 12.3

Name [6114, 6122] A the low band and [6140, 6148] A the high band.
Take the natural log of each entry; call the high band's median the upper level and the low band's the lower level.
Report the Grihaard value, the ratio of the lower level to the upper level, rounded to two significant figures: 0.99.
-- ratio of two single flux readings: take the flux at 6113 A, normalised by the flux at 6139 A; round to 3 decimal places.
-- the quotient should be 1.015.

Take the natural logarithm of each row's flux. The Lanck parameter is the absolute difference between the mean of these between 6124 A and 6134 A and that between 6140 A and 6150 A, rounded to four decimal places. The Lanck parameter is 0.0083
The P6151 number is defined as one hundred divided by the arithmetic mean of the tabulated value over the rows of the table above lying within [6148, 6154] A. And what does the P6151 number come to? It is 8.36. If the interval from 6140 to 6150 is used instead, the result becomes 8.13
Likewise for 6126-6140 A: 8.12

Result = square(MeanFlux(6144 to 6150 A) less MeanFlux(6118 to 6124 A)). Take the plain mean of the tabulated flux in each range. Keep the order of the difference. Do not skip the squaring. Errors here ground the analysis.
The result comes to 0.000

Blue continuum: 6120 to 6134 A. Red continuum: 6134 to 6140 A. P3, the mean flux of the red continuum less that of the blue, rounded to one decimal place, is -0.3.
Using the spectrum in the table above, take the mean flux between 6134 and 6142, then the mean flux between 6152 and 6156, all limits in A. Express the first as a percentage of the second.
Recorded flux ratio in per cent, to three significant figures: 103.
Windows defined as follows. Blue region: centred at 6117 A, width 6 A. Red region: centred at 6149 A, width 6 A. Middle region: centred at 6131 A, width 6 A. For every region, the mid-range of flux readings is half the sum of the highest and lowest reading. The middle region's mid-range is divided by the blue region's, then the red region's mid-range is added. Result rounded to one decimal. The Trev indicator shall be 13.0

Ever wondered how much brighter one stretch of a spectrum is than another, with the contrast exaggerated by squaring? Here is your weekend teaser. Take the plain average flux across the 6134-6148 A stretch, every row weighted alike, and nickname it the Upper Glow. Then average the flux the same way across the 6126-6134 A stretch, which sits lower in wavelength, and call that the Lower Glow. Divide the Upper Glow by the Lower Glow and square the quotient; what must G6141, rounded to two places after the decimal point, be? 0.95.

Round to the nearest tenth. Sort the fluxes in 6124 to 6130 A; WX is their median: 12.3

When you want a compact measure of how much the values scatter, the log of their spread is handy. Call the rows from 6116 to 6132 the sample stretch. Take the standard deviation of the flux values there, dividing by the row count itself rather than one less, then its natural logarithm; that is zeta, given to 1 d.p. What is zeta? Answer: -1.1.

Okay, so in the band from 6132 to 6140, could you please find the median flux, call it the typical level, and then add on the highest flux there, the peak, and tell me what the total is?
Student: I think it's 25.0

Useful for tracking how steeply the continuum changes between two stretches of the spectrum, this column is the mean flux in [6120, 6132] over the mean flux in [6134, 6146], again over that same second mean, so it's 0.0811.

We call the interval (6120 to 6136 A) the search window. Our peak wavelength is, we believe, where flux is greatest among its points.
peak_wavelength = 6133 A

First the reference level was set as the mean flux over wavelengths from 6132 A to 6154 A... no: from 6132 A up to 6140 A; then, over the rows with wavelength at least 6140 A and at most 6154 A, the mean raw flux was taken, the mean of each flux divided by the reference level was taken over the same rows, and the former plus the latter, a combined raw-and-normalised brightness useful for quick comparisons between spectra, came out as 13.2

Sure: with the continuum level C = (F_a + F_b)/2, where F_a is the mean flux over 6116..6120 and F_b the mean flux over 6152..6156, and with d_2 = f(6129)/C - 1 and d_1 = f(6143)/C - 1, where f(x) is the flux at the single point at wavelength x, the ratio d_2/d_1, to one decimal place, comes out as 0.7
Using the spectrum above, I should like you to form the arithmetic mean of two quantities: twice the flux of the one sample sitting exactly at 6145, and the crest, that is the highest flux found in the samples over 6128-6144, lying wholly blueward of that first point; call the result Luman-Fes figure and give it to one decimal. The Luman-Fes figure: 19.0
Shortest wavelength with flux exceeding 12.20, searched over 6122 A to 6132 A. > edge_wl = 6127 A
